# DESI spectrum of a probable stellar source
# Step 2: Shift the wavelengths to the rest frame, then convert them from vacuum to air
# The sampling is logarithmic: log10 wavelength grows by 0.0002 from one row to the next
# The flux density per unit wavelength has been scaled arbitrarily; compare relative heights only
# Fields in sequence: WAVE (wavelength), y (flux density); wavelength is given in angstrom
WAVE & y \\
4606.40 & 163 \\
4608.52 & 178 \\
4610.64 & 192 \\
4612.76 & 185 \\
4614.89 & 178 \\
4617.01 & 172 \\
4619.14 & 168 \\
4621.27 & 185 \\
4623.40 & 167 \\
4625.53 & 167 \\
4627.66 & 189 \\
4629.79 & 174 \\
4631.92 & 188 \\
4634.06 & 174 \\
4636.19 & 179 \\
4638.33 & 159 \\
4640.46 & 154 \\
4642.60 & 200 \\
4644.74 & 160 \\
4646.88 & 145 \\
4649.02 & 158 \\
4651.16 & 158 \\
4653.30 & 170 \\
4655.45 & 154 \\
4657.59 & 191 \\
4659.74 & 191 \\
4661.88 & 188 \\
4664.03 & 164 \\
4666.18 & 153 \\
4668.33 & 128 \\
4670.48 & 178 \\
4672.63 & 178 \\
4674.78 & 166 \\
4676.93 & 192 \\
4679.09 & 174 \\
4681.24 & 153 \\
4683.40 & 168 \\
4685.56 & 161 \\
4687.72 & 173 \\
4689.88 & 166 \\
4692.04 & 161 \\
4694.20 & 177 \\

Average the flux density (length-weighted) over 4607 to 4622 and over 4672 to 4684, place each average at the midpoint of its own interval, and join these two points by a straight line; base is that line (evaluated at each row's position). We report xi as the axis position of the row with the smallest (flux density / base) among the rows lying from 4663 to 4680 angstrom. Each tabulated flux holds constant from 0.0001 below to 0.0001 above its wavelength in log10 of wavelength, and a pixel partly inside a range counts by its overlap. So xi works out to 4668.33 angstrom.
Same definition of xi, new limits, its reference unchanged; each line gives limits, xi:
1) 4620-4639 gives 4638.33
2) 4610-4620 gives 4619.14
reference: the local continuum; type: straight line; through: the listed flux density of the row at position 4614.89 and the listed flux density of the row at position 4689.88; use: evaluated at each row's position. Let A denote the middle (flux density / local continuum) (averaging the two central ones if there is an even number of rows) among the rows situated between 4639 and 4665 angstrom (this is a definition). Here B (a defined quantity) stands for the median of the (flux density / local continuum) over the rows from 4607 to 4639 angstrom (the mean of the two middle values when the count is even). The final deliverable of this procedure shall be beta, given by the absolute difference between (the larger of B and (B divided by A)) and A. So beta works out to 0.110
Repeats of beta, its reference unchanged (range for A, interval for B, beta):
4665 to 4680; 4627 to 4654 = 0.048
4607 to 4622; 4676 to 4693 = 0.003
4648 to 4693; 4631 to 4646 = 0.016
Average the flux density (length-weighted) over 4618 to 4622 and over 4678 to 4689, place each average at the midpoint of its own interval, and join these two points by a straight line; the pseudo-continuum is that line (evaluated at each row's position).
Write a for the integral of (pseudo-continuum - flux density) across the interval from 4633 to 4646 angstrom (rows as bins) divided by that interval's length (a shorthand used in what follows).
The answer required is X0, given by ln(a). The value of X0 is 0.6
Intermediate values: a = 1.8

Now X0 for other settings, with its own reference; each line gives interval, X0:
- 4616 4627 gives 1.0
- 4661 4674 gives 1.3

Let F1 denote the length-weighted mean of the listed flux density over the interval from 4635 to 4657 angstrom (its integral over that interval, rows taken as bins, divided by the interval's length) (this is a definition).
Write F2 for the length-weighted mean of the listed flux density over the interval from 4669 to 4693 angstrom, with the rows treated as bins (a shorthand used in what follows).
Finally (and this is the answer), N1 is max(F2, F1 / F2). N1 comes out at 169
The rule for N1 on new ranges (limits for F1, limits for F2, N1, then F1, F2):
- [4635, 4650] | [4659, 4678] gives 171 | 165.1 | 171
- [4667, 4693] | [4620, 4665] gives 172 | 166.4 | 172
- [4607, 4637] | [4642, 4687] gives 168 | 178.1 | 168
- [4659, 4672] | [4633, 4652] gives 165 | 166.8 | 165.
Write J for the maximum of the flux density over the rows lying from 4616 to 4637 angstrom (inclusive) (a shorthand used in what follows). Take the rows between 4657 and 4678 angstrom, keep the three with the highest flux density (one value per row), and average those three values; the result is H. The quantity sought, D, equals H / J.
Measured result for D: 1.01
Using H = 191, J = 189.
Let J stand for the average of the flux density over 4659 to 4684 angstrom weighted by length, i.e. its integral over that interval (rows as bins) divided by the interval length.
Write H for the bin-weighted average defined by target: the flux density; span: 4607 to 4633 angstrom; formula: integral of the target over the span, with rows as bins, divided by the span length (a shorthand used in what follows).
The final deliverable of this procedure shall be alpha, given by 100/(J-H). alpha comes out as -11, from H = 178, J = 169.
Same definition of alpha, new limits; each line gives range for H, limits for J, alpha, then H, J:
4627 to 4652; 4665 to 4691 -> -26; 170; 166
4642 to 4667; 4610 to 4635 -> 11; 169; 178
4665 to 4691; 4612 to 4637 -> 9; 166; 177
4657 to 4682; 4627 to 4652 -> -63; 171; 170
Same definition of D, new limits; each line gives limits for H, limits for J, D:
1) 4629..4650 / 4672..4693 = 0.98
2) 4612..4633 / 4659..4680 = 0.98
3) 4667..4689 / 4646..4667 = 0.96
